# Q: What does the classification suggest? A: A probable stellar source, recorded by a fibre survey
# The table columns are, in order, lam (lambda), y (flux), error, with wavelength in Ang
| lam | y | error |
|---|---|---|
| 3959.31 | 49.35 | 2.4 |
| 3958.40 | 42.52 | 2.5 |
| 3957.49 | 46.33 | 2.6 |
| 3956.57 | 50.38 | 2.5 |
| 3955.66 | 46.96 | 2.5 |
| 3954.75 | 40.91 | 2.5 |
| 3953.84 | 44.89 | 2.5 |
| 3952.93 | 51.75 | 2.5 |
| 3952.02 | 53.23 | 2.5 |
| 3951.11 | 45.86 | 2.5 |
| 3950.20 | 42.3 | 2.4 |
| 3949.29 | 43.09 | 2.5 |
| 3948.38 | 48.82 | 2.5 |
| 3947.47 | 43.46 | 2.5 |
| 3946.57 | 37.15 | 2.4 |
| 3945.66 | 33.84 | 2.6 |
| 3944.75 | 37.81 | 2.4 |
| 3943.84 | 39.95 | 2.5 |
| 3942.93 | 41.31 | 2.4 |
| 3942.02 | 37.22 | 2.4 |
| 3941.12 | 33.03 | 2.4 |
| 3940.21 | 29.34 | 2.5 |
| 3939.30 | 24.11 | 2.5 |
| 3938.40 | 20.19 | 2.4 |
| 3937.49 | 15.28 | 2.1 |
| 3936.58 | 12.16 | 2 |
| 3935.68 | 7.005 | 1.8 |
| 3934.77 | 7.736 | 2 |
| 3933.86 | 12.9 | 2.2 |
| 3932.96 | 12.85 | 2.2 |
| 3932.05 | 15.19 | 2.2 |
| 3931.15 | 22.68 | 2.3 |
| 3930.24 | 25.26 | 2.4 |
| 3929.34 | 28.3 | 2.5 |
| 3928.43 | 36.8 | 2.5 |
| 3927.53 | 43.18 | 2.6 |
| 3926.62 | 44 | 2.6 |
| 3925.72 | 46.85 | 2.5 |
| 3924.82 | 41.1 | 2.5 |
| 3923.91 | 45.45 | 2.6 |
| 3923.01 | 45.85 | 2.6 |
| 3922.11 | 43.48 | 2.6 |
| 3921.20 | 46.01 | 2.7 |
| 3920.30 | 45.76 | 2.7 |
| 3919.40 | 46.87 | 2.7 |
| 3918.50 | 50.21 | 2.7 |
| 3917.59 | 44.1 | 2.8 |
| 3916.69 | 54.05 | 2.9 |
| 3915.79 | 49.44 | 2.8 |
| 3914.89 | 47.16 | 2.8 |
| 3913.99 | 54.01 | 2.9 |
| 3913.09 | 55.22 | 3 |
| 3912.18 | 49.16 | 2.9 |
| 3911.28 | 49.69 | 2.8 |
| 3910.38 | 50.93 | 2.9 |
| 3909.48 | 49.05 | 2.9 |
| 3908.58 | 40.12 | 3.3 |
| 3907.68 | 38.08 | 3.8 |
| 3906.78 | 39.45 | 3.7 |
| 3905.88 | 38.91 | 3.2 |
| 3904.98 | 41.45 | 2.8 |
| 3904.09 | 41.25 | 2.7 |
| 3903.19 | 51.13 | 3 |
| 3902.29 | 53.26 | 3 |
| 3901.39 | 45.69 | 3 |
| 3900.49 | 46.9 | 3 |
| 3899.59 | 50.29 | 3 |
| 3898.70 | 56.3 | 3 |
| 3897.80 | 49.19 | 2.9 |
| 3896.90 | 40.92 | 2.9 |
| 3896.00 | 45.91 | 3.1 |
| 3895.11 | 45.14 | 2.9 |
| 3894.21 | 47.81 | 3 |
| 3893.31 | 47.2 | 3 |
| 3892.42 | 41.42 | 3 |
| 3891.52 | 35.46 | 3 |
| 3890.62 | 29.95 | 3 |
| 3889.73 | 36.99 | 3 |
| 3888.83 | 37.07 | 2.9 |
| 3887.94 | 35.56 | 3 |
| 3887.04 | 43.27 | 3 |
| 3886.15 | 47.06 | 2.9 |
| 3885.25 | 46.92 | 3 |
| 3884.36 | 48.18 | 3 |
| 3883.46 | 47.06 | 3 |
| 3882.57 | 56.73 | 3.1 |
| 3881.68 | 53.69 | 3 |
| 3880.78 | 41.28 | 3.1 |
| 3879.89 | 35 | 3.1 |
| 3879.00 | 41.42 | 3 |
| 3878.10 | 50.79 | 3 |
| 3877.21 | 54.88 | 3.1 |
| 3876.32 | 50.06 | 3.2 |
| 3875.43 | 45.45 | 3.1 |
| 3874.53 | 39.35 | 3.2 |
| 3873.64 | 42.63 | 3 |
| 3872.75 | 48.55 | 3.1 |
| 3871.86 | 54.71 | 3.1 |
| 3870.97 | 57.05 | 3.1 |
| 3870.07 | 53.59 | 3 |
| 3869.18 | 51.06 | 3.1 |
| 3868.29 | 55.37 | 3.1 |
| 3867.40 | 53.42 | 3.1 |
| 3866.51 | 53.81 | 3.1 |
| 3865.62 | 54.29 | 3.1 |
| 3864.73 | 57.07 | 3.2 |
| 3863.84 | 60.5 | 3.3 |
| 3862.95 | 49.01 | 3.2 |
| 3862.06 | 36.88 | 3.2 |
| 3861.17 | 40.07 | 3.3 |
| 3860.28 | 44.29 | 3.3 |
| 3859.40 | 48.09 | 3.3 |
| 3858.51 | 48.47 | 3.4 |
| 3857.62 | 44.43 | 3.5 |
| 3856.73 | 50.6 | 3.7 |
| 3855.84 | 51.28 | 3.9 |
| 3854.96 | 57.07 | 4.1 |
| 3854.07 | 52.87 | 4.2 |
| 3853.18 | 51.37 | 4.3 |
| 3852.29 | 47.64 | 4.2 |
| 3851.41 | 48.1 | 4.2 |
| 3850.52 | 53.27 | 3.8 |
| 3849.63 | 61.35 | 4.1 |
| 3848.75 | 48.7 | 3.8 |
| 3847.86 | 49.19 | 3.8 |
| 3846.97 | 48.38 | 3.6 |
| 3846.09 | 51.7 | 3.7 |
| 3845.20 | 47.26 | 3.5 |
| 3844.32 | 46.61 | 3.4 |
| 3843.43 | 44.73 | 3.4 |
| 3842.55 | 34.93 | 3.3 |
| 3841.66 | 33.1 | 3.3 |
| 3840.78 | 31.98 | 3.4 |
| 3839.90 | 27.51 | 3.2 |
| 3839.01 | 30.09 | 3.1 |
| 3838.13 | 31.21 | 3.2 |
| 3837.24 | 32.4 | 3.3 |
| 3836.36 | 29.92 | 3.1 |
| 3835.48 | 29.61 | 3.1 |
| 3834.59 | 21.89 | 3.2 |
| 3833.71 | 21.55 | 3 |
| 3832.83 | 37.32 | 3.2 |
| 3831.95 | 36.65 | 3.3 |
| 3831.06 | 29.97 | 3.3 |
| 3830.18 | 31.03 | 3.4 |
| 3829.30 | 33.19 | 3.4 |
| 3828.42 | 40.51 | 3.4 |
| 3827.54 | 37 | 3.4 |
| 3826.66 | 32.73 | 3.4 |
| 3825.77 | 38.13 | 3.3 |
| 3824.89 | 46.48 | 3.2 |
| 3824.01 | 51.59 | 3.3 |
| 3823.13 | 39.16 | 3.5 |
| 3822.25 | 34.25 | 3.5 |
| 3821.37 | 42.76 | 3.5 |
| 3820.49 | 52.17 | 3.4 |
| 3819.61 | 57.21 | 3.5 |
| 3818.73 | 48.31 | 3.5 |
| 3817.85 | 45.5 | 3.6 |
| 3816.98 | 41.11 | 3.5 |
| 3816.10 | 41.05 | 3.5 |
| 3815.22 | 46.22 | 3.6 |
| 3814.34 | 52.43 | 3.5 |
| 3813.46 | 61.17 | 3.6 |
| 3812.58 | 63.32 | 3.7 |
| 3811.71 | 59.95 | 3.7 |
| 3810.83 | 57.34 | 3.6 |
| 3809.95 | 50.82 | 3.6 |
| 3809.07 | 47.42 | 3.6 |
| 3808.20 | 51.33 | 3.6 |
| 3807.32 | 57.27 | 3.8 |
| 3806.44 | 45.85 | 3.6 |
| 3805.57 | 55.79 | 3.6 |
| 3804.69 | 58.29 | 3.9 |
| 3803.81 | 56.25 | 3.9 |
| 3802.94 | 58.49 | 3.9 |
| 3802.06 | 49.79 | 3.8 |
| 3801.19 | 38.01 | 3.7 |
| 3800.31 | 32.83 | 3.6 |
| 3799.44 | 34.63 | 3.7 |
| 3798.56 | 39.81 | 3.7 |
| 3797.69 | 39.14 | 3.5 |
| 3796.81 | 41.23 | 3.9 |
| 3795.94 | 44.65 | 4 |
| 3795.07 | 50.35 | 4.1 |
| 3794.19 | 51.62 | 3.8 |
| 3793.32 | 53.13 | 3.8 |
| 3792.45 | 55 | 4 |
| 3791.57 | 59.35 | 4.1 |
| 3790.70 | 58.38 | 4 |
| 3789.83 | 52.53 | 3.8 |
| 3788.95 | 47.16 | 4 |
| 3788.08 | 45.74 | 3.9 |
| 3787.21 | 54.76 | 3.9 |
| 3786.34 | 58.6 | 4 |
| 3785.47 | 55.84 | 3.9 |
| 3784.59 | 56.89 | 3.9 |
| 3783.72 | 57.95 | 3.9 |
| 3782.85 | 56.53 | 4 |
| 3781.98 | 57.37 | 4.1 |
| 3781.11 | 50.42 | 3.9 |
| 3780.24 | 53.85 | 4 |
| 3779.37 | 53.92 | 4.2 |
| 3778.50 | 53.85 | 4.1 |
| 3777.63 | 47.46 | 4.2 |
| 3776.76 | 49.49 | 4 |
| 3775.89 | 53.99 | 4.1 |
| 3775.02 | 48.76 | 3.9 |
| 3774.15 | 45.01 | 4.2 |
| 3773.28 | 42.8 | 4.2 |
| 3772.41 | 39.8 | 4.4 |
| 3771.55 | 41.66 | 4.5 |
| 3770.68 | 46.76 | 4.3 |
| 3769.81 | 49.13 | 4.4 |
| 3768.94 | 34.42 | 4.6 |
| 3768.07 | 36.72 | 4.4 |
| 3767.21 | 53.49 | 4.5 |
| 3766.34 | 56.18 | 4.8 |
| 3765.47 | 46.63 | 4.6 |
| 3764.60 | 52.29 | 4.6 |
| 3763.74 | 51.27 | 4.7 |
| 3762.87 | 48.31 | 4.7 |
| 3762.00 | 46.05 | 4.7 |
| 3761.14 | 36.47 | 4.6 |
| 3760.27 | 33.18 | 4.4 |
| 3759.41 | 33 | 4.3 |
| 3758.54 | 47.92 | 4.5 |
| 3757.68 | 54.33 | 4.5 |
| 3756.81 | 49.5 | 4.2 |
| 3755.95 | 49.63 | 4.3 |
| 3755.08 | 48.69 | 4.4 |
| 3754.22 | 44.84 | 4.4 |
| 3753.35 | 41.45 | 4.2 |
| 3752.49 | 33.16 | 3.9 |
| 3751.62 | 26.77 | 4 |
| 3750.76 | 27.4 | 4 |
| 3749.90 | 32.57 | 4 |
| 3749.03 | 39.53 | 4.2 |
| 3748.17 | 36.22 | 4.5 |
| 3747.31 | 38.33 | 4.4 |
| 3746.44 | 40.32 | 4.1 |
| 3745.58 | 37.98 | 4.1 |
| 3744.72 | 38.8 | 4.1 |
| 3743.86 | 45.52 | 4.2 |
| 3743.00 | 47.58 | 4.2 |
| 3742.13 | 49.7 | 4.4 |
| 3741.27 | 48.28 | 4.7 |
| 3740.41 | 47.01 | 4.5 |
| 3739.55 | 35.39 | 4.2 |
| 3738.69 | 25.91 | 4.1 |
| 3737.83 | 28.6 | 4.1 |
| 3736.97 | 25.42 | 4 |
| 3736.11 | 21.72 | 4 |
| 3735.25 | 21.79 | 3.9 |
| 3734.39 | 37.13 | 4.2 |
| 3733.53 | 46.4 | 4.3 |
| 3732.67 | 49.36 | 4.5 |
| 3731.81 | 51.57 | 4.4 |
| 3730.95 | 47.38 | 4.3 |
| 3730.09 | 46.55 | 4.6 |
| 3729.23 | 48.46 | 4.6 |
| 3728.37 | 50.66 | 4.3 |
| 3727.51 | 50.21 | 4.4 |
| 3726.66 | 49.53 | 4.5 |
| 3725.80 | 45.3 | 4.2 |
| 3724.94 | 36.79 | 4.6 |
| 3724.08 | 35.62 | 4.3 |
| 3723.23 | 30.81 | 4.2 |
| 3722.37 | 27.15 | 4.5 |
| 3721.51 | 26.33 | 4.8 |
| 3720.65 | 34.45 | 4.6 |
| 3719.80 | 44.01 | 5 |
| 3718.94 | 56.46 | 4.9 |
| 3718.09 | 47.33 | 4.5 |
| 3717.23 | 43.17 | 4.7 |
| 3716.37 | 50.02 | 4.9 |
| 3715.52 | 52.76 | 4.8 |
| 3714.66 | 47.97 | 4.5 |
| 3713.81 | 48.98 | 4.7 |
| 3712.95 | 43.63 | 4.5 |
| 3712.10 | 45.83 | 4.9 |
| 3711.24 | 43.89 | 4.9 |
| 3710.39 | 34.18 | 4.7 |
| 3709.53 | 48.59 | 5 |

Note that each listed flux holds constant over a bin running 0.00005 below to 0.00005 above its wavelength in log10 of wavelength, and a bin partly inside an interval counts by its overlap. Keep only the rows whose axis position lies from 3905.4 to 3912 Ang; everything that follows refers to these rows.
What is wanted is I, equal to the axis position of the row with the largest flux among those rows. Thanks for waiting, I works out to 3910.38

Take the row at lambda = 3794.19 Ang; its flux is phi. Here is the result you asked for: 51.62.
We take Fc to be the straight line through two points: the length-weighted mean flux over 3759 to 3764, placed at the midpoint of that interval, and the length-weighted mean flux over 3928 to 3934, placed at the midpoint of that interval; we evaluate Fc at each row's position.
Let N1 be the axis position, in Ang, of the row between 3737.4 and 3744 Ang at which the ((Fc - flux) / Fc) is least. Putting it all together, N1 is 3742.13 Ang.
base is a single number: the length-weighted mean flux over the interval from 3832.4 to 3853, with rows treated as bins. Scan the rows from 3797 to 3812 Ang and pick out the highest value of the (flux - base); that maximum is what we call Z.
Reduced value 20.3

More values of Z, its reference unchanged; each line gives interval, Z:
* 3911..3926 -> 15.6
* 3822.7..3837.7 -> 11.9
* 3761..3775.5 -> 16.5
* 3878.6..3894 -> 17.1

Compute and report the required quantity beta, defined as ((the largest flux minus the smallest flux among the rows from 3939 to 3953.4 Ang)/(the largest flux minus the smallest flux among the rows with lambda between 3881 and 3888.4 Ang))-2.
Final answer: -0.6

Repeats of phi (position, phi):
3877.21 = 54.88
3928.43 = 36.8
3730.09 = 46.55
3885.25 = 46.92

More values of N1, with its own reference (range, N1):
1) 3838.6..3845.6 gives 3845.20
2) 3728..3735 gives 3731.81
